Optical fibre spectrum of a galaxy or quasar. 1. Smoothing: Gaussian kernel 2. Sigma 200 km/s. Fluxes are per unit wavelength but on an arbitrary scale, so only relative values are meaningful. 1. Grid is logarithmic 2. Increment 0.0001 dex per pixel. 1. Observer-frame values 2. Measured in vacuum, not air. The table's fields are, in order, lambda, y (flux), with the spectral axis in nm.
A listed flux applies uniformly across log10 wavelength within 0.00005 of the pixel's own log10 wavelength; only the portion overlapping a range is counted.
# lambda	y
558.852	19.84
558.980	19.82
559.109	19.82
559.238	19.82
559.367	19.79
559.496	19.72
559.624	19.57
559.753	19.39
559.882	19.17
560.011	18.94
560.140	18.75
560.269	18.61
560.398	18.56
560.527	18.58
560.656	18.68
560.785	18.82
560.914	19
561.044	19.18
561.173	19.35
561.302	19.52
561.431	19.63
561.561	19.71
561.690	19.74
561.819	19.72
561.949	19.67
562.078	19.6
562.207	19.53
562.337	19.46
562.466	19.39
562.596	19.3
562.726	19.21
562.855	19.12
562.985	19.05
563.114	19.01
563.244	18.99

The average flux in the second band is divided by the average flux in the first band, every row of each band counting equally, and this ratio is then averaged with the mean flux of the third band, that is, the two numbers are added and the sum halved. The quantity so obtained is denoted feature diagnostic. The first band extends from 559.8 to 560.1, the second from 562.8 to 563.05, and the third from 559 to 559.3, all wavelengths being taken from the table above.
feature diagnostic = 10.4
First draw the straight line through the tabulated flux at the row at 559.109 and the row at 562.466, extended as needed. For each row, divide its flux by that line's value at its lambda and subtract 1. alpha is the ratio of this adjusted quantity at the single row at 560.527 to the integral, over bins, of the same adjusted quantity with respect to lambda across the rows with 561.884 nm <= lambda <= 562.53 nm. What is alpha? -15.1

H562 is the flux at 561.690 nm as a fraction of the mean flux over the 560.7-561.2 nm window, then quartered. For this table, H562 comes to 0.259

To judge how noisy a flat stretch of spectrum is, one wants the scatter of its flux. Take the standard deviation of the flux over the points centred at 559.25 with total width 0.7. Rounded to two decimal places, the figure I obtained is 0.04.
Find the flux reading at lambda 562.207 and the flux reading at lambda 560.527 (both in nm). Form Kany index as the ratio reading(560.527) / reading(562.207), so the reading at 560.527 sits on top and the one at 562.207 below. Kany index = 0.95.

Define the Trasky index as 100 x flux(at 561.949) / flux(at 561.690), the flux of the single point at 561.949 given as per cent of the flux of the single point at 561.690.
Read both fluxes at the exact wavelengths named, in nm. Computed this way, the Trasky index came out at 100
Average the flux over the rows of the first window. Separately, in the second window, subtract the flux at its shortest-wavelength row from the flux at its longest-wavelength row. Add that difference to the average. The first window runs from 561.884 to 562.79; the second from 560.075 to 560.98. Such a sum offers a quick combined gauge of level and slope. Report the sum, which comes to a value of 19.7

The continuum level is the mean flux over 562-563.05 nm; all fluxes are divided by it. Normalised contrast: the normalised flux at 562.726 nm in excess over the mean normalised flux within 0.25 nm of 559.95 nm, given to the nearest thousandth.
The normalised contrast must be 0.008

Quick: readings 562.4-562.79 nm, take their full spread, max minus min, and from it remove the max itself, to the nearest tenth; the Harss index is -19.2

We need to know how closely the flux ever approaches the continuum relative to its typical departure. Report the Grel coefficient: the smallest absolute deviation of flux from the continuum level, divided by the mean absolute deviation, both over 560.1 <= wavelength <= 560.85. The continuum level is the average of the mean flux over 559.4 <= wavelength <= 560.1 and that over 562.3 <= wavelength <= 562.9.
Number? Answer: 0.77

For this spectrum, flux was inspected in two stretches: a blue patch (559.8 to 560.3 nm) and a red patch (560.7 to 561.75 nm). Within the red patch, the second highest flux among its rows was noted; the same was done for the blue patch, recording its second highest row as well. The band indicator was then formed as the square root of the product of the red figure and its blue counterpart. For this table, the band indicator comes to 19.3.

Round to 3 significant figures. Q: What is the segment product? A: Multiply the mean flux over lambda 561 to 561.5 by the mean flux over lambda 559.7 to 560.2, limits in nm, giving 370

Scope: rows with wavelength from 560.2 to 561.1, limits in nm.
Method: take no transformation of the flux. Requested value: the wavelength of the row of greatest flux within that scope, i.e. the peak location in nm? 561.044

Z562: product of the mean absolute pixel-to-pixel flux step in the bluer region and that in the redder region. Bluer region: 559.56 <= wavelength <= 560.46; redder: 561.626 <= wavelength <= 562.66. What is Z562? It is 0.011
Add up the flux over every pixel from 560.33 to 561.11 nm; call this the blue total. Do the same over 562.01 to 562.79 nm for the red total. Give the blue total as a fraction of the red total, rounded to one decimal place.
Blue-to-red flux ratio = 1.0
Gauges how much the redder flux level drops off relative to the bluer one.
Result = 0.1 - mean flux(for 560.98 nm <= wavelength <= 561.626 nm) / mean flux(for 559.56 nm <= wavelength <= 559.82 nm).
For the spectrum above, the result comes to -0.900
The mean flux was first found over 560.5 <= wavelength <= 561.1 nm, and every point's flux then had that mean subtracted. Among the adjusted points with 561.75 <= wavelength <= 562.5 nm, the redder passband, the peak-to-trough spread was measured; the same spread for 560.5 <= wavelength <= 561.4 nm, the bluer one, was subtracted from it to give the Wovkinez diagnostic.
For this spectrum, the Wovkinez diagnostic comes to -0.61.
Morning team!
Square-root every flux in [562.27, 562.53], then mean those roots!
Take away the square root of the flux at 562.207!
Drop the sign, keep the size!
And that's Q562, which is 0.012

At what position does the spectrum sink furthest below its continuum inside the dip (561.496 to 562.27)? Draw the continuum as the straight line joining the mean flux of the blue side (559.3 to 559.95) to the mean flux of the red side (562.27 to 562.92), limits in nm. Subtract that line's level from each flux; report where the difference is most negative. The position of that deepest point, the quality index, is 562.207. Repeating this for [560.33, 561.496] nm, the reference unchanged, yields 560.398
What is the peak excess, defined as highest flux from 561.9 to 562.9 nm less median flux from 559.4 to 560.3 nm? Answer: 0.50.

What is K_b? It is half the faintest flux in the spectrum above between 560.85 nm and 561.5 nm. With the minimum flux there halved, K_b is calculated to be 9.50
